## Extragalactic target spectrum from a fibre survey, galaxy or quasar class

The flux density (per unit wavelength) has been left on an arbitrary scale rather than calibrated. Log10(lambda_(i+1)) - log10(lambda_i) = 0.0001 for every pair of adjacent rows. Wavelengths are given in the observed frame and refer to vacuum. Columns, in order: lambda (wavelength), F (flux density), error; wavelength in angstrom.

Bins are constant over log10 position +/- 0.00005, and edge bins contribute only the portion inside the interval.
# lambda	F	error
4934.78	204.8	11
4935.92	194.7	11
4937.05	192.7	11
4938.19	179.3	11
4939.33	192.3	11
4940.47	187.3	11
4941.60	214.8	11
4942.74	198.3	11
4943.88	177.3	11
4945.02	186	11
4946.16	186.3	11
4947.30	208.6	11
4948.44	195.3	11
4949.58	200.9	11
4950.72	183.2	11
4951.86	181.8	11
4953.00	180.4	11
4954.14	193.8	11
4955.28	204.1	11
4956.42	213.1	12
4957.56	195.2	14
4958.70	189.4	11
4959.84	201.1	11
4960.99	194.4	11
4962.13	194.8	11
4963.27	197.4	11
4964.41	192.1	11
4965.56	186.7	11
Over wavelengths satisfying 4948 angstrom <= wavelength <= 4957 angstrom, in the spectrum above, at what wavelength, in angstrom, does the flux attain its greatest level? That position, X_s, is 4956.42 angstrom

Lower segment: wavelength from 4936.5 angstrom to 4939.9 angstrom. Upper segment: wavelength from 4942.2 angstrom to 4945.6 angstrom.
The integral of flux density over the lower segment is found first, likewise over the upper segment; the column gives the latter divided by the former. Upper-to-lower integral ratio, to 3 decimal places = 0.996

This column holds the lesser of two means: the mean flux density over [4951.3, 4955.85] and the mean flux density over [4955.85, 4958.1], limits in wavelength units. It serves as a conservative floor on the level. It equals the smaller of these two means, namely 190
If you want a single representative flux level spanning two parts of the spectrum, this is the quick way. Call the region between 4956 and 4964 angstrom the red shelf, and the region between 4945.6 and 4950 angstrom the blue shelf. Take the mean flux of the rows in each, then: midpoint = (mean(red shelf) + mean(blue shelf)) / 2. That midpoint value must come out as 198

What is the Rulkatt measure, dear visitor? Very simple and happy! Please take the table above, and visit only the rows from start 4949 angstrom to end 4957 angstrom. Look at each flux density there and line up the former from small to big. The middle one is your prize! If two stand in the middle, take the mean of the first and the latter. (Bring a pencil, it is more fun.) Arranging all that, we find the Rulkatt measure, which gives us 194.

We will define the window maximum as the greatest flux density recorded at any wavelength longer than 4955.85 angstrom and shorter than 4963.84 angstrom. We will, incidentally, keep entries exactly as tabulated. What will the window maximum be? 213.1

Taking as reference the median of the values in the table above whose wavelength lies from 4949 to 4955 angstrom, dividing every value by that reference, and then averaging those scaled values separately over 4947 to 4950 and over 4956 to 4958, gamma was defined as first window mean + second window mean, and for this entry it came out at 2.21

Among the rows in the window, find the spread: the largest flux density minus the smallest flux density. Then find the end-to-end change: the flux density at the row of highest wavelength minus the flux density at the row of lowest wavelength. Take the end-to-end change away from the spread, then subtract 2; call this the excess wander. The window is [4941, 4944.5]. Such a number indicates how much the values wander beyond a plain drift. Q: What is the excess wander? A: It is 73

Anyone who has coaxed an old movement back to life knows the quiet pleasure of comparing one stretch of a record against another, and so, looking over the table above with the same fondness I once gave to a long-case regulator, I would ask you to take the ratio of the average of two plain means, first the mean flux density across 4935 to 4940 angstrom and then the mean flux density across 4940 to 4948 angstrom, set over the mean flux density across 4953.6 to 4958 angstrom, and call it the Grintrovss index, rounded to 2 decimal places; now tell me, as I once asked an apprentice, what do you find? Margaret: 0.95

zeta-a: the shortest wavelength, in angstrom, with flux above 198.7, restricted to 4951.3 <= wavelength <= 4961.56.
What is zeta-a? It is 4955.28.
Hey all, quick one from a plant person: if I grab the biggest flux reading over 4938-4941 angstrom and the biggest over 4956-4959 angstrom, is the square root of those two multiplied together 202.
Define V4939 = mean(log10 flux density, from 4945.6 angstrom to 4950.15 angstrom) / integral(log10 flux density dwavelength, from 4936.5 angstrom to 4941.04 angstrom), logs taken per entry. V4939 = 0.222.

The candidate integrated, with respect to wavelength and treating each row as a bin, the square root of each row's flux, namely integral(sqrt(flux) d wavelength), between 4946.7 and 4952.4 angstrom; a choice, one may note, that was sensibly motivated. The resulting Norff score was 79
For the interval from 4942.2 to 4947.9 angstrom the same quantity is 79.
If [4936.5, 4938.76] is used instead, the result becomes 31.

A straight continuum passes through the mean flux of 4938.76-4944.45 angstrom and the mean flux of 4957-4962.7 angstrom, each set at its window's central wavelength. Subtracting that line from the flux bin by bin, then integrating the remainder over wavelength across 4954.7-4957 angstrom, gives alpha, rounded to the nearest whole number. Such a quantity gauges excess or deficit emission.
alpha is 32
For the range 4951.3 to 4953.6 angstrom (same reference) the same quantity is -31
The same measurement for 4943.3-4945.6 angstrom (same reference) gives -28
